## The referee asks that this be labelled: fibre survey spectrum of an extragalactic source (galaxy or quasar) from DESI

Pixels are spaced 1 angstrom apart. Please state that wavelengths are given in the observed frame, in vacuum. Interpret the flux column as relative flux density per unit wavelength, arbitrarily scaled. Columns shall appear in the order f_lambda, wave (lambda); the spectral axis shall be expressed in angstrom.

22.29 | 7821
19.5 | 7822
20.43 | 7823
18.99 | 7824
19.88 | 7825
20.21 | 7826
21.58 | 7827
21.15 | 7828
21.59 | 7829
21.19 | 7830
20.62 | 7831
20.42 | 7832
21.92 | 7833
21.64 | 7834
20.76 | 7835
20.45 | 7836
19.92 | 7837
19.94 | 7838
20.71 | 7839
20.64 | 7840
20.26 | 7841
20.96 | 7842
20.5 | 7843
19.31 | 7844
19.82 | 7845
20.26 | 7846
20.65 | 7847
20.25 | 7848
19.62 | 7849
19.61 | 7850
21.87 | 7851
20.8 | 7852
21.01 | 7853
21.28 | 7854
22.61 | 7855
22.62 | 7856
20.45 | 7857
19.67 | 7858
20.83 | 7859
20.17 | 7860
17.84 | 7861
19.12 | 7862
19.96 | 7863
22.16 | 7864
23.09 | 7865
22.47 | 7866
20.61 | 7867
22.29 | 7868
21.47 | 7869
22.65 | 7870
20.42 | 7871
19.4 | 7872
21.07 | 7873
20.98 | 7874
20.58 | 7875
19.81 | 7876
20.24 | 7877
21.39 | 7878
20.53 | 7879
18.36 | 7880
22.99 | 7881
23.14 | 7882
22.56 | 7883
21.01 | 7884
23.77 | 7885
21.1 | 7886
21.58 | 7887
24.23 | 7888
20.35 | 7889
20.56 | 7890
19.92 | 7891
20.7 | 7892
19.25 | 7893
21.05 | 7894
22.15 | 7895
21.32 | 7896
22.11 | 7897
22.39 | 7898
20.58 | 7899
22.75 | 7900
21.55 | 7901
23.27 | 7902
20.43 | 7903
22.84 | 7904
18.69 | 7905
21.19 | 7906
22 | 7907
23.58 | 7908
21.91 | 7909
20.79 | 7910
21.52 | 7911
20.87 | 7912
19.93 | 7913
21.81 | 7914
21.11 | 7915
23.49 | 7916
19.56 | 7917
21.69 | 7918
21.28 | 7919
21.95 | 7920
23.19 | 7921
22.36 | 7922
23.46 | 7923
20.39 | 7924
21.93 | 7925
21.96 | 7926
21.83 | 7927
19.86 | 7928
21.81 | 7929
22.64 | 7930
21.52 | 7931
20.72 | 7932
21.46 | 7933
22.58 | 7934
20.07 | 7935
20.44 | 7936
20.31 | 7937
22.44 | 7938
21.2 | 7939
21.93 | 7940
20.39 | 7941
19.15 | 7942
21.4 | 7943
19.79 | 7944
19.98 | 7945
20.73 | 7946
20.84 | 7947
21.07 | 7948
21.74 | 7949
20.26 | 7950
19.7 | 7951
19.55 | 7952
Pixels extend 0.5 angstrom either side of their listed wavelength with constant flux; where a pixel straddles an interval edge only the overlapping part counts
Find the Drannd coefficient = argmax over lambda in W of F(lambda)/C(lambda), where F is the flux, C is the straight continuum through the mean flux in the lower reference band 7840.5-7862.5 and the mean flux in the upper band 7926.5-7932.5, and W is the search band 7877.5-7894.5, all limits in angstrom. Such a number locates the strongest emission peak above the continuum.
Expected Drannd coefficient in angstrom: 7888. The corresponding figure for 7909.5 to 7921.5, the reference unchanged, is 7916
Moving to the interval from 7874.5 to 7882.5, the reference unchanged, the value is 7882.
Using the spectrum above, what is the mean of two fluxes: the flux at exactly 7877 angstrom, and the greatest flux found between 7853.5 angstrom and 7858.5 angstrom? 21.4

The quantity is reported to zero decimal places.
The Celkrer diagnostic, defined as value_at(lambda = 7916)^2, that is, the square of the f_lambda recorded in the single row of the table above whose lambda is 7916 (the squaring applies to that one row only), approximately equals 552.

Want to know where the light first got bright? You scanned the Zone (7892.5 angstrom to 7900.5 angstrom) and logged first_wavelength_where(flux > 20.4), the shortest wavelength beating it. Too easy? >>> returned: 7894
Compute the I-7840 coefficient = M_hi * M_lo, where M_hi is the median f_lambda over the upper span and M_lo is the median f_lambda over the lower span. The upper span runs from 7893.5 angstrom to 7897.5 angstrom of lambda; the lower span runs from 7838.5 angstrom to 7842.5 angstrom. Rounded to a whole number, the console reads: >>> 449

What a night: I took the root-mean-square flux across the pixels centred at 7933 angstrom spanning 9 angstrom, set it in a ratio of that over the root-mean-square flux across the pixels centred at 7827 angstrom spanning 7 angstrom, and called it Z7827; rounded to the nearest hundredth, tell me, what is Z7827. 1.03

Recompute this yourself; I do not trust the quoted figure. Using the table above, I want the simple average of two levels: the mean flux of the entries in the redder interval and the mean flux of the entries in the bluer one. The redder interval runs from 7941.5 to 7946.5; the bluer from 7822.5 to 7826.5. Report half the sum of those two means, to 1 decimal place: 20.0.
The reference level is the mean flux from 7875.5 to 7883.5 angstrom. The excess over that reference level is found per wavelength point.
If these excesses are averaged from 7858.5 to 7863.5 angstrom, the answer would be -1.5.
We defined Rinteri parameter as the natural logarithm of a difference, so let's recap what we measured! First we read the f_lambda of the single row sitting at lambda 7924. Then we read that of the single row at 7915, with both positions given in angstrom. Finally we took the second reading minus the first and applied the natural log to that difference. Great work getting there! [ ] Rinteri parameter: -0.33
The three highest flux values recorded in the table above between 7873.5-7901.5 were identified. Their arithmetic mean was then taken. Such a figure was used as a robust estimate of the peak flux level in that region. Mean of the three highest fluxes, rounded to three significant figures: 23.7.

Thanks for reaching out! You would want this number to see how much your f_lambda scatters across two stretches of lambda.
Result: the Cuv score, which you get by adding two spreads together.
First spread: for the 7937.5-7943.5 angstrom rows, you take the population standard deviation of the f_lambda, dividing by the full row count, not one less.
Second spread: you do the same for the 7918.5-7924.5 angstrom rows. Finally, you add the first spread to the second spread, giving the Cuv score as 2.1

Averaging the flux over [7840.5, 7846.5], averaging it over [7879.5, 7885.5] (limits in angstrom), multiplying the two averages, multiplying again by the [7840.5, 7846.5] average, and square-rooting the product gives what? 95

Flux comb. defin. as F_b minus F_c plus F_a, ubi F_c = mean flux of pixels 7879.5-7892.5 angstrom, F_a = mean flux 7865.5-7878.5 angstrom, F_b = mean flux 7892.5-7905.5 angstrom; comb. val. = 20.9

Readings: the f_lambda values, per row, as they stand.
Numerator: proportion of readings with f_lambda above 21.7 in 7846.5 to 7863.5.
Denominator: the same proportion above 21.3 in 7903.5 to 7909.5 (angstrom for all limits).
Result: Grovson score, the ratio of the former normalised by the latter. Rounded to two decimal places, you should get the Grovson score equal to 0.26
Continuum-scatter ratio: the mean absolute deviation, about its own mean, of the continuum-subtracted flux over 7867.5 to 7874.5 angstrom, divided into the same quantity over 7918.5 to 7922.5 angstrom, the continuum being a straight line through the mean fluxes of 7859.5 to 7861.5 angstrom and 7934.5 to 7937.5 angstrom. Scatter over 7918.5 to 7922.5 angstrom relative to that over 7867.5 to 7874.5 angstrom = 0.67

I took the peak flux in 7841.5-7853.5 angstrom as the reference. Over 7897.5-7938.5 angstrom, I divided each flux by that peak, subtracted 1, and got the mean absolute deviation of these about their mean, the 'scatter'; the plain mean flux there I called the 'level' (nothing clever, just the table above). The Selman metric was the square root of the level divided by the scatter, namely 22.5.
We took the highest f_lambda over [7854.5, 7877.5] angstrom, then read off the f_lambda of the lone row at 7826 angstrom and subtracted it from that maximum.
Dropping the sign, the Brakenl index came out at 2.9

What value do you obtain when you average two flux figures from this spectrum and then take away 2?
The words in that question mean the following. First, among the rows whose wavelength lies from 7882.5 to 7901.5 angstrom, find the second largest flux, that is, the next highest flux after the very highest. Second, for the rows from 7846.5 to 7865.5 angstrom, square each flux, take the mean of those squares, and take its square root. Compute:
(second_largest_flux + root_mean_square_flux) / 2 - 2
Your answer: 20.3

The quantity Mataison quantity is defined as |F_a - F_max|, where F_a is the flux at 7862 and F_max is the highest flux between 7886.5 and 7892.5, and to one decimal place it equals 5.1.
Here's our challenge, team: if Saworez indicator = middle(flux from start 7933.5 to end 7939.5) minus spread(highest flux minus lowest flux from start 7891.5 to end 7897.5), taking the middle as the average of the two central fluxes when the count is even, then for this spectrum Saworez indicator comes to 17.9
